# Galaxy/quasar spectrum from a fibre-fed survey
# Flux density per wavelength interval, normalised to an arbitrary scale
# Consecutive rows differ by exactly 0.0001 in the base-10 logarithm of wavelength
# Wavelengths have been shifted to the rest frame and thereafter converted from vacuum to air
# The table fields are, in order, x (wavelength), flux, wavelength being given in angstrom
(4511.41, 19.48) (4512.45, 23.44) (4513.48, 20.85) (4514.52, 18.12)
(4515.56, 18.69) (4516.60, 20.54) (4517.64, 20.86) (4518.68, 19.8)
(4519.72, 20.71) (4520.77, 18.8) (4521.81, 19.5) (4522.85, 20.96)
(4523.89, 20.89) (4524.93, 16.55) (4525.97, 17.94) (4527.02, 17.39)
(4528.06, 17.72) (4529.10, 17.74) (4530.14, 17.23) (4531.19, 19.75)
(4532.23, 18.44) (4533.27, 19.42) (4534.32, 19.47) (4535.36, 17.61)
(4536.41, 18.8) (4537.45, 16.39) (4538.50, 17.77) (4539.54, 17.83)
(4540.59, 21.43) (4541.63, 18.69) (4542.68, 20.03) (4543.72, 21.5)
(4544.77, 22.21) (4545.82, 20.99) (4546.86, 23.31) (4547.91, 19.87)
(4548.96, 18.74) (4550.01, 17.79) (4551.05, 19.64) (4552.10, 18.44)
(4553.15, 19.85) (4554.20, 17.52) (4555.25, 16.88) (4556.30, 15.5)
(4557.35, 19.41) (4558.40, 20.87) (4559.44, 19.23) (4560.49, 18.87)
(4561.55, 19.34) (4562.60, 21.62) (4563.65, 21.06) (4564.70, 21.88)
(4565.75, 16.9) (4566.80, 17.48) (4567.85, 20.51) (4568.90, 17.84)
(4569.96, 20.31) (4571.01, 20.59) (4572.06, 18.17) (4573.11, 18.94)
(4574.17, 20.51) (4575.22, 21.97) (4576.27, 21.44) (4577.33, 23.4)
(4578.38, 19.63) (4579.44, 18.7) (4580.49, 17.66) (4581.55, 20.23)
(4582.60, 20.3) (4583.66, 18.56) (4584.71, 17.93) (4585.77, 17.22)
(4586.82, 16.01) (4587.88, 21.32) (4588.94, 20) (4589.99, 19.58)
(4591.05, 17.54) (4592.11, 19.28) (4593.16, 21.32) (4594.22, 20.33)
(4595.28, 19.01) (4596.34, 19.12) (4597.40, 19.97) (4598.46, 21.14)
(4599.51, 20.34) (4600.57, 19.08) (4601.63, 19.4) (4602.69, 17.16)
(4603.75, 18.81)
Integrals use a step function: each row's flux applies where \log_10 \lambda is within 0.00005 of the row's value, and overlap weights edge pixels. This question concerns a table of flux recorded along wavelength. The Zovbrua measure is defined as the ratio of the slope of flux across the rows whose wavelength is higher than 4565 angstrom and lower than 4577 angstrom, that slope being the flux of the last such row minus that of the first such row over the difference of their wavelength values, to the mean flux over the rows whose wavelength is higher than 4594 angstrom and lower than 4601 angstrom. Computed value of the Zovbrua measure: 0.0217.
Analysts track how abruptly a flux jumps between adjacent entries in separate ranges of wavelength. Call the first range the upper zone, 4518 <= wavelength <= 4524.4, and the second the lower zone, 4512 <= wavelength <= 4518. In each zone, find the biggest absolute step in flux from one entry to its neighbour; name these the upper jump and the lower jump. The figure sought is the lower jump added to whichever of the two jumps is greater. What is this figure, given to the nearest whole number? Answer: 5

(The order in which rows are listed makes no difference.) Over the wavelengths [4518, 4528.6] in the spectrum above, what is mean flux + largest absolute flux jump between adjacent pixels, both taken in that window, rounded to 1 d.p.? 23.4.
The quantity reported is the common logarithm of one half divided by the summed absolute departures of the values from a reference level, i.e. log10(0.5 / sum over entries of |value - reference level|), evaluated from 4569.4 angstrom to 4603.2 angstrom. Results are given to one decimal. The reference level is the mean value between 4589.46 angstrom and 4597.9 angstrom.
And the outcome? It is -1.9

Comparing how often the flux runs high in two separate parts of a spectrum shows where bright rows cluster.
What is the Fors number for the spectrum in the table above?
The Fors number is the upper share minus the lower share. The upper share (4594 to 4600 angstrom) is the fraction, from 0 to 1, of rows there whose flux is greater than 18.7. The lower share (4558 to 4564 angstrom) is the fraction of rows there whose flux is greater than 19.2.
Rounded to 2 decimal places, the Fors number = 0.17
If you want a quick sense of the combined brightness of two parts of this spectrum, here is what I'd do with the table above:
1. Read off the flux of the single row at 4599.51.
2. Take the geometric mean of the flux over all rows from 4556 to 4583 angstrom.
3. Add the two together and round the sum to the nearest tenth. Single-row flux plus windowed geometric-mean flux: 40.0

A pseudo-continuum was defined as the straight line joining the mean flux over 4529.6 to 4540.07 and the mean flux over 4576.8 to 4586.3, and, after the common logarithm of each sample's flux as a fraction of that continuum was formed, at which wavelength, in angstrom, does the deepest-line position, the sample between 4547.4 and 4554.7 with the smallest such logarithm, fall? 4554.20 angstrom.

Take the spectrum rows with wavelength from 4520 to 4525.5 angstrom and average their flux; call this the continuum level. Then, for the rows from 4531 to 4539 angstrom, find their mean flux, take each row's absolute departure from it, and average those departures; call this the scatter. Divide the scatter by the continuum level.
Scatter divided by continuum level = 0.047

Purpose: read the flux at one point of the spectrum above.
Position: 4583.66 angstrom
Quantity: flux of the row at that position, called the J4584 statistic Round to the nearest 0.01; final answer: 18.56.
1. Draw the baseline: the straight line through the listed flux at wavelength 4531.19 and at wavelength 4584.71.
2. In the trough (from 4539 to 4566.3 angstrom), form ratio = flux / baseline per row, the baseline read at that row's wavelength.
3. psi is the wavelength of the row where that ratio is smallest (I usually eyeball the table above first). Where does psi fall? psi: 4556.30 angstrom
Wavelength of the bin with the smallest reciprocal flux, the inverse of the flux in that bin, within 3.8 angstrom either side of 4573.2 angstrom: 4575.22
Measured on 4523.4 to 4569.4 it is 4546.86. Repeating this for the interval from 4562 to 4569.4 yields 4564.70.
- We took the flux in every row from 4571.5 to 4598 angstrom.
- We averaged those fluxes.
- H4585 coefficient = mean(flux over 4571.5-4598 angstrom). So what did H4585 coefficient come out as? 19.5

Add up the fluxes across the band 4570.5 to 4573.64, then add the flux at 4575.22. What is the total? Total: 80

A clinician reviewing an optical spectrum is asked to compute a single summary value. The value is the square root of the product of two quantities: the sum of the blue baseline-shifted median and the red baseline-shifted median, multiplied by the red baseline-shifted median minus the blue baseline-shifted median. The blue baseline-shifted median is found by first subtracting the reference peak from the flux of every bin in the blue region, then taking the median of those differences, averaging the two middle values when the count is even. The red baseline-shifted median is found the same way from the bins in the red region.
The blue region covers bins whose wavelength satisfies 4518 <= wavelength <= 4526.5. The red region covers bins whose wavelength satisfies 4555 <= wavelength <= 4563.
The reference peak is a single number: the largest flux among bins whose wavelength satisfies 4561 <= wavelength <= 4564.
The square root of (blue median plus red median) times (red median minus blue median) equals 1.3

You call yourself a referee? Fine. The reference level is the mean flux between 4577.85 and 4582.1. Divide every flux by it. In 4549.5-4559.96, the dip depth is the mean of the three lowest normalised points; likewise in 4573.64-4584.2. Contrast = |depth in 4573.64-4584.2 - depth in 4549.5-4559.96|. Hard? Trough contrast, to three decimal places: 0.088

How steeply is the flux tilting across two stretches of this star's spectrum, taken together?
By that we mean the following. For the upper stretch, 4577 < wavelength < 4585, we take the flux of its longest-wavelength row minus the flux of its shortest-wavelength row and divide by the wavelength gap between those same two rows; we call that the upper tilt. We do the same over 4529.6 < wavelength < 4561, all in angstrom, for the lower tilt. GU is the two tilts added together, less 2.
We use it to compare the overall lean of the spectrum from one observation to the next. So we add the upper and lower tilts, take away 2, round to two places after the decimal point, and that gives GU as -2.69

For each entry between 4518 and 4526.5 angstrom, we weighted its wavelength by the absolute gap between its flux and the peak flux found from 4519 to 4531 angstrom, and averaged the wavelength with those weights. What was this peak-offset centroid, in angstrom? 4523.4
